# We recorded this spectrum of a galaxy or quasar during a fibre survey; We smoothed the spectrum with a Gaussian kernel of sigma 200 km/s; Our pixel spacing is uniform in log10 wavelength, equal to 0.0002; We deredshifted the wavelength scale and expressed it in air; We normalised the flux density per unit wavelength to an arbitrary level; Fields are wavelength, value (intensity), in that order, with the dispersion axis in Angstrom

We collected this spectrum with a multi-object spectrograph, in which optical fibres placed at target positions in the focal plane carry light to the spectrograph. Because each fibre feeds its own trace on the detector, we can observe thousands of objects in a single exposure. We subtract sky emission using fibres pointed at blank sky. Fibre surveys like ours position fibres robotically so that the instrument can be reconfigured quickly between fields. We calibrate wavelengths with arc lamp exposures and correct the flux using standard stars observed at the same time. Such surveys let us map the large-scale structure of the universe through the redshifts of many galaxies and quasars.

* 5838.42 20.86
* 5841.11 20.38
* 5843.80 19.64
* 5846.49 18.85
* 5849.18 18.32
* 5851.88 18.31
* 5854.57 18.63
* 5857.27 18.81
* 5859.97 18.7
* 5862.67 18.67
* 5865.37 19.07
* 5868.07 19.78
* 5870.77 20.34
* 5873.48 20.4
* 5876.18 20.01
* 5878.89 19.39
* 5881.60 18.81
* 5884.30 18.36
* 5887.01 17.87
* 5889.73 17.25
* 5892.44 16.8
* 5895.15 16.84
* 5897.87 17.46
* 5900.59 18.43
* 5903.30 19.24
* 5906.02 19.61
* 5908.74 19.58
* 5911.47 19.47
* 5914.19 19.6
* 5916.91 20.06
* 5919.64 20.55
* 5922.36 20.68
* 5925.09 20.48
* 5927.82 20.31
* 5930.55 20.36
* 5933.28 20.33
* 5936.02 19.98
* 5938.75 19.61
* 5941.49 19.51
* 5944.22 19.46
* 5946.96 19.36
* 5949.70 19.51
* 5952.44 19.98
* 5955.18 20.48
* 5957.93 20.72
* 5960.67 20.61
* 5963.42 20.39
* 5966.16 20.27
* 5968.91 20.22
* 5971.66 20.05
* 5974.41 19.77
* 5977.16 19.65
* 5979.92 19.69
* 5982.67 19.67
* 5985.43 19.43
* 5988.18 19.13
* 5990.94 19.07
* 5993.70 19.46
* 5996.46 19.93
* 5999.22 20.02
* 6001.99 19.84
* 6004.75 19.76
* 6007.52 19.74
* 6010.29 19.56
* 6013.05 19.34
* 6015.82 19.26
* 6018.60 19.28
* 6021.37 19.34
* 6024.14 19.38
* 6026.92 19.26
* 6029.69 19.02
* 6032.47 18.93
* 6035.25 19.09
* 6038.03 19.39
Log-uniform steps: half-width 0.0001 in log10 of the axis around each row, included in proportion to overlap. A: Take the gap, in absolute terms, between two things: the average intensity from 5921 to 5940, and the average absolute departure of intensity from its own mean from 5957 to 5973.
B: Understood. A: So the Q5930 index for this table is 20.1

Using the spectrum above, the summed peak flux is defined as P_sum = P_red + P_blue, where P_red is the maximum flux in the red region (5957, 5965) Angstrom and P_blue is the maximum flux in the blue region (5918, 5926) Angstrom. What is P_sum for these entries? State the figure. 41.4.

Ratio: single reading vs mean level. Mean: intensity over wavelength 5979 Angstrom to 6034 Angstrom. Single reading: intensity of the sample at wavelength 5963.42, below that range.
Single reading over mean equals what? 1.05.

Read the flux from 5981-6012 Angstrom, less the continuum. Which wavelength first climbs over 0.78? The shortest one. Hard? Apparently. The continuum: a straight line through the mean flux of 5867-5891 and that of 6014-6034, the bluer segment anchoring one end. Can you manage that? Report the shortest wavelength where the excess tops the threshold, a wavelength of 5999.22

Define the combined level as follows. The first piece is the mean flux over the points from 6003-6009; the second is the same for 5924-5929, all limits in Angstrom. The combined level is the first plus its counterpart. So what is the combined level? 40.1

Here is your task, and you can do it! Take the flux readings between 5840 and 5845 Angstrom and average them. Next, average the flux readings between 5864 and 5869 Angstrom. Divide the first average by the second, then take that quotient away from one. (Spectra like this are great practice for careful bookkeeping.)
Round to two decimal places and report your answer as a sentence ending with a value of -0.03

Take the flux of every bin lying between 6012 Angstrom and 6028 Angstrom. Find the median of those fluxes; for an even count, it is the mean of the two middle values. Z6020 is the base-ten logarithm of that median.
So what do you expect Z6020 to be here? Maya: 1.286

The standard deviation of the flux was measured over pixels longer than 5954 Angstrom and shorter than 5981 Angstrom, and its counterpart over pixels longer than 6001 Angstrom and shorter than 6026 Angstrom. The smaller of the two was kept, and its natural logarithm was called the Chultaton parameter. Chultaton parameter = -1.5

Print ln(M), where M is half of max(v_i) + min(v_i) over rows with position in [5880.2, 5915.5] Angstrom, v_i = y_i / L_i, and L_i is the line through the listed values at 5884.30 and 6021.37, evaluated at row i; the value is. -0.01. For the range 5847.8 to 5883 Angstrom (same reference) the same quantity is 0.06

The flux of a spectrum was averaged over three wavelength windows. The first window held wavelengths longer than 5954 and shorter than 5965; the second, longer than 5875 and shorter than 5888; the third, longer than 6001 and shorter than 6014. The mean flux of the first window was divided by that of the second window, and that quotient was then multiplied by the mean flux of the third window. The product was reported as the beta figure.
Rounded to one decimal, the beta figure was 21.4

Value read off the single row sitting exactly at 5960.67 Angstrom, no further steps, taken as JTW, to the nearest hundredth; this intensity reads 20.61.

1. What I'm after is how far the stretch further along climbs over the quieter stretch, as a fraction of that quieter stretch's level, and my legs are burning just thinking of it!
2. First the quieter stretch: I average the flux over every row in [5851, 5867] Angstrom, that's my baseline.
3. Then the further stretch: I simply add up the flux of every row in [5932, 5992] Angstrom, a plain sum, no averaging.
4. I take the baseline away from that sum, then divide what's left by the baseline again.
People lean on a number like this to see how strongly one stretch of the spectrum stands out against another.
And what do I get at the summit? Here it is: 22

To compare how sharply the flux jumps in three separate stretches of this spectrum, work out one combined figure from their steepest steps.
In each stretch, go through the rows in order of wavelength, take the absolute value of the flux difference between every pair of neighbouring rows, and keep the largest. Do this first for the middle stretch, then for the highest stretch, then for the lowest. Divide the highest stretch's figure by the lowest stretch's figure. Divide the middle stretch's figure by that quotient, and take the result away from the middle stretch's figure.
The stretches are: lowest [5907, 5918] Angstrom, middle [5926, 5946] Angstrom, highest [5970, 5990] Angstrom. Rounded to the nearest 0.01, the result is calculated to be -0.20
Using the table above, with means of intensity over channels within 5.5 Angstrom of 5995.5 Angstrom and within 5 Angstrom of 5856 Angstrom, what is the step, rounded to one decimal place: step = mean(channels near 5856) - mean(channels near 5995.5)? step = -1.0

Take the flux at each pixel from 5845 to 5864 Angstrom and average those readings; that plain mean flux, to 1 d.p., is 18.6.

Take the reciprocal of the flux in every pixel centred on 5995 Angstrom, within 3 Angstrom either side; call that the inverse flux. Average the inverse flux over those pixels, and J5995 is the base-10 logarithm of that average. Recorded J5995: -1.29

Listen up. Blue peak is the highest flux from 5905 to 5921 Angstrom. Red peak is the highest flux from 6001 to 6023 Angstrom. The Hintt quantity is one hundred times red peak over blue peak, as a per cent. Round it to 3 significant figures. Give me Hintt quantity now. 96.5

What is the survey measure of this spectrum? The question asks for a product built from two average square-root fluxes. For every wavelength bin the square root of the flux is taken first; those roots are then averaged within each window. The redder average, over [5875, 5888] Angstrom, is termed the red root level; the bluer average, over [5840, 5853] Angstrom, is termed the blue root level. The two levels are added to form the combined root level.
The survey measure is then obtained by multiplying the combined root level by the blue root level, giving 38.1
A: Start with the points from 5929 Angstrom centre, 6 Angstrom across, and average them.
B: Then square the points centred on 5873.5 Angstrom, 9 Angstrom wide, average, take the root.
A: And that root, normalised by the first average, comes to 1.00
